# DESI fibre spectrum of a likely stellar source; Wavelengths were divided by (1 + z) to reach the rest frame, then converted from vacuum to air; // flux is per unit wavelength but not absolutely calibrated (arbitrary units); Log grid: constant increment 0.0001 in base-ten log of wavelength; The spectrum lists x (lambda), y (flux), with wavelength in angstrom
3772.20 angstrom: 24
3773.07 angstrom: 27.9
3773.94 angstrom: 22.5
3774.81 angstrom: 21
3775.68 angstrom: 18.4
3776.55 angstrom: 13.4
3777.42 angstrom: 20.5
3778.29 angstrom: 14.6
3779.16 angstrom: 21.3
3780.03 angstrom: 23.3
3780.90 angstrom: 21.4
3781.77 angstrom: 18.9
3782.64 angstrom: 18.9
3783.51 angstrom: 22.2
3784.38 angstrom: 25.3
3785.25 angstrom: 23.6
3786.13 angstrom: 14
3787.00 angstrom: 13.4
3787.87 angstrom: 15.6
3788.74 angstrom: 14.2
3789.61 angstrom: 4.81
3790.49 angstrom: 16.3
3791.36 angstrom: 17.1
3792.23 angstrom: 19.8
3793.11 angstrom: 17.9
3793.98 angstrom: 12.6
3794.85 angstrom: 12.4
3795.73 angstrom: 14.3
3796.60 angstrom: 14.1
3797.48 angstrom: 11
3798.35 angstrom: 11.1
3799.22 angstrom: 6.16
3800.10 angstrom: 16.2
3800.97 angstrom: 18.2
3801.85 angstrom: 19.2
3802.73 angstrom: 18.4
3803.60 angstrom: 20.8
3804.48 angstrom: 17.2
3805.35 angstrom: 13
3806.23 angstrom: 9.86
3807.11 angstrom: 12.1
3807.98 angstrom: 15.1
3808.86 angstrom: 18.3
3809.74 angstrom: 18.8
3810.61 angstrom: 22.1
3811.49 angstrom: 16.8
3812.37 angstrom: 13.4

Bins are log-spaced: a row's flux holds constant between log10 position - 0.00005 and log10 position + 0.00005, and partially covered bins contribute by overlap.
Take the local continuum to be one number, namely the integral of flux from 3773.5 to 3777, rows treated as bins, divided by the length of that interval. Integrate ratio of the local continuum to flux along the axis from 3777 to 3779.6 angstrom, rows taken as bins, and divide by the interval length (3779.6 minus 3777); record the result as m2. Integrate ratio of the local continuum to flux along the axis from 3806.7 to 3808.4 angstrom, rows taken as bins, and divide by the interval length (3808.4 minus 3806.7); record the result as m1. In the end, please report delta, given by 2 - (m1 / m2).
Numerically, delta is 0.64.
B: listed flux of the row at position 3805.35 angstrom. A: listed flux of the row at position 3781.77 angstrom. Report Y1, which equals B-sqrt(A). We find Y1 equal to 9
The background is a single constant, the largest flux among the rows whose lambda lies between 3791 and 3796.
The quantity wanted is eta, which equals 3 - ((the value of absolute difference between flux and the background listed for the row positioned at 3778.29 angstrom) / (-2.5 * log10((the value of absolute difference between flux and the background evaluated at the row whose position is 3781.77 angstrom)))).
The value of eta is -42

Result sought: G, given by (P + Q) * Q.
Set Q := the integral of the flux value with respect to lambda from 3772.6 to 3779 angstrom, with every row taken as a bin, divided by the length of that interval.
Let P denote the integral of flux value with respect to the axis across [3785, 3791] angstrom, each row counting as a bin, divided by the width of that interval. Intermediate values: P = 14.3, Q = 20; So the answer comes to 677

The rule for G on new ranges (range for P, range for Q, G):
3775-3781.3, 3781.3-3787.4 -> 753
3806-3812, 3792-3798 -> 440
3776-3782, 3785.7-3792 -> 456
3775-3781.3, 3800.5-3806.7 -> 593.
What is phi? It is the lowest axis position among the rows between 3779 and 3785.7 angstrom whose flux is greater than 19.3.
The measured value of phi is 3779.16 angstrom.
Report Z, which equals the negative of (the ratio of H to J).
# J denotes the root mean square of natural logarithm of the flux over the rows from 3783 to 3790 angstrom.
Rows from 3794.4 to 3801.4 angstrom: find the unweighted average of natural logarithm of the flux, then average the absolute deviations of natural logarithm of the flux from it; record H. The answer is -0.084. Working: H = 0.23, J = 2.76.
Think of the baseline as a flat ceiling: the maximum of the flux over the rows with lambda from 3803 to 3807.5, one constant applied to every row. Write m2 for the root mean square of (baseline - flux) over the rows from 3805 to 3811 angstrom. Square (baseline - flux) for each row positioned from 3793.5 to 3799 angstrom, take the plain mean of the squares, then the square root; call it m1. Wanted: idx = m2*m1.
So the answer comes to 55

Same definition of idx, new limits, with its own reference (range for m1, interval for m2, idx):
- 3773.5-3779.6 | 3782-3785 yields 11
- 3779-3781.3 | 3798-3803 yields 11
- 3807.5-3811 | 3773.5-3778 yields 12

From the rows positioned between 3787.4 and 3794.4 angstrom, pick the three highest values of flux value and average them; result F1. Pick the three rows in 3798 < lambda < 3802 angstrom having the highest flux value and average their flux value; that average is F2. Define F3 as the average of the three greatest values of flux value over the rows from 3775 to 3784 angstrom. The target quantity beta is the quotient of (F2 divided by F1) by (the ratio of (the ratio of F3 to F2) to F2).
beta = 14.0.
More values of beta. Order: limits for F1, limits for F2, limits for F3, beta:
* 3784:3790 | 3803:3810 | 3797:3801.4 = 22.0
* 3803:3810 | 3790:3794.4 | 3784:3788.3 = 14.7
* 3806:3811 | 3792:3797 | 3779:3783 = 12.0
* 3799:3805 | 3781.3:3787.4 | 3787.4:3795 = 37.4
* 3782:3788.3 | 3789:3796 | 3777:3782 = 11.7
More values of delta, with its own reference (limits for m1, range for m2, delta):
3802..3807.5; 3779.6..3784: 0.56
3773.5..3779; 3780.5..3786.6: 0.89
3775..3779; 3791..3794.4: 1.02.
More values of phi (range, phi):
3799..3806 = 3803.60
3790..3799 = 3792.23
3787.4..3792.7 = 3792.23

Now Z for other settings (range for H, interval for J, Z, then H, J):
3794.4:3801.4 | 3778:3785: -0.077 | 0.23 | 3.02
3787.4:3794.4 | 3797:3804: -0.107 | 0.29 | 2.68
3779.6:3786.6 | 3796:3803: -0.054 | 0.14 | 2.63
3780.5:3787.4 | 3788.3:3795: -0.069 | 0.18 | 2.63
